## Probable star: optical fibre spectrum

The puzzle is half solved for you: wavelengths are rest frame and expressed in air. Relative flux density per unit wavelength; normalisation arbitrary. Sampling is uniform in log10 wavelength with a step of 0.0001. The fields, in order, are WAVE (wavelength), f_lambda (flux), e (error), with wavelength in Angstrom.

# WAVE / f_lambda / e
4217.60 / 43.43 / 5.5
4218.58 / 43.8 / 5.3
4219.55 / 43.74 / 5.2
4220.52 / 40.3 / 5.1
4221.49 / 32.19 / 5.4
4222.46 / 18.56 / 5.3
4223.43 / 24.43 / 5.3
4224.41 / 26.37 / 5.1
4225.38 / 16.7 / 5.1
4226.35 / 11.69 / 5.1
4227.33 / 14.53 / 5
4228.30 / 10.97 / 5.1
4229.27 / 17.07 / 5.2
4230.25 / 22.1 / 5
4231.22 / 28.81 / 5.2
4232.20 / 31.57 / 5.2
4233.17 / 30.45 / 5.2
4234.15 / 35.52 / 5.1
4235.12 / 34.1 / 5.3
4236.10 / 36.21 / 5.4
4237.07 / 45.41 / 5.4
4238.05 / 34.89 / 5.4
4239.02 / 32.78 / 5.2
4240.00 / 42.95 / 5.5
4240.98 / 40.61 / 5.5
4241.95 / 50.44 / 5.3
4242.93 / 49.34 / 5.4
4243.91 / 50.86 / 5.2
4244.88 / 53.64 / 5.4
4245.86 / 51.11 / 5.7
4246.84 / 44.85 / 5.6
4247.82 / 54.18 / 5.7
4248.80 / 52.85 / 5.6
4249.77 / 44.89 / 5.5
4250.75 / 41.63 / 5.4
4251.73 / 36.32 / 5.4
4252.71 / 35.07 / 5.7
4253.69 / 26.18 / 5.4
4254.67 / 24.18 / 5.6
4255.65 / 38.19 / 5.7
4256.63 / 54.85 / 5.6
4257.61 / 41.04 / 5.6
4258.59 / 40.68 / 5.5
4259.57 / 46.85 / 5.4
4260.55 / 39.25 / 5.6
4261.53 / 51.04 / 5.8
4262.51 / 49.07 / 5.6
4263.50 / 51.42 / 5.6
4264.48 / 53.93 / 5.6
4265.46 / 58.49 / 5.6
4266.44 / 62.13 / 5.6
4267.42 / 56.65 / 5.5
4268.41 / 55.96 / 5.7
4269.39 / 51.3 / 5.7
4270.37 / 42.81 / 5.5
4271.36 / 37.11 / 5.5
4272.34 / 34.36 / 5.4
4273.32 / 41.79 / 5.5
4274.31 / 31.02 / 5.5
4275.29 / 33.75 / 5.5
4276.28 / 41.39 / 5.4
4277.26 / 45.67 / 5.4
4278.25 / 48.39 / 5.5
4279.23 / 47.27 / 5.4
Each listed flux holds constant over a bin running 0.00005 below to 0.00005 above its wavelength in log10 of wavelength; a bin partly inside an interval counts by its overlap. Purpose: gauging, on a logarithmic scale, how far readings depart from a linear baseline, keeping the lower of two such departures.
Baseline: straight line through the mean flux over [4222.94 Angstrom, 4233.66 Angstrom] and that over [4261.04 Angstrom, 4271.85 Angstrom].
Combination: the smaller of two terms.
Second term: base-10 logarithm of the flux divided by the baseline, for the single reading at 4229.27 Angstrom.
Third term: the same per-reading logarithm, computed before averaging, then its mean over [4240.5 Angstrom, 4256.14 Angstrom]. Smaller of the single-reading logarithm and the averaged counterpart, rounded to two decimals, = -0.11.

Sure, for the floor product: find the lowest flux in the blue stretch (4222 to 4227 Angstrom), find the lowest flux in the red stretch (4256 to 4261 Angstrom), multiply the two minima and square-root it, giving 21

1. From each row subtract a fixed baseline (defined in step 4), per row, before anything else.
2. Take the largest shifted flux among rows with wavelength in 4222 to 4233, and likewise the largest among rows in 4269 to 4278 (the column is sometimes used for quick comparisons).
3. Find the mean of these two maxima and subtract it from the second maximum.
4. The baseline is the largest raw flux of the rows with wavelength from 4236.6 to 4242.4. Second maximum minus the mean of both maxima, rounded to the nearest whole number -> 10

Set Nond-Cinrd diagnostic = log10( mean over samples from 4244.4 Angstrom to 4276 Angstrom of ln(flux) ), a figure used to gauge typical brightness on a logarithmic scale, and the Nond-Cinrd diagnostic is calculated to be 0.577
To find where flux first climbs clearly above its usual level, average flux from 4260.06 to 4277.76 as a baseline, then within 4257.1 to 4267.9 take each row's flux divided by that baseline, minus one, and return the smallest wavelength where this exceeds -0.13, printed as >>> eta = 4257.61 Angstrom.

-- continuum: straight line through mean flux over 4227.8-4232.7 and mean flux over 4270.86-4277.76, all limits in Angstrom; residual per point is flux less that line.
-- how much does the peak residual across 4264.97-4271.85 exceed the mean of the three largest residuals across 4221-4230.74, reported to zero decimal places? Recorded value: 19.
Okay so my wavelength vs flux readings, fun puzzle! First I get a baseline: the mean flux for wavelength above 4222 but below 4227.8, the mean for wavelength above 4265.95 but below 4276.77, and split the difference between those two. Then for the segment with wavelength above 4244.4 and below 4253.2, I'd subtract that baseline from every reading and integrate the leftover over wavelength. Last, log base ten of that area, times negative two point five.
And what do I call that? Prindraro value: -5.3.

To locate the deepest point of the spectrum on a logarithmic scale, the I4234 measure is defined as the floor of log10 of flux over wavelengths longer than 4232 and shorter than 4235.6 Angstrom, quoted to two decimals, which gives 1.48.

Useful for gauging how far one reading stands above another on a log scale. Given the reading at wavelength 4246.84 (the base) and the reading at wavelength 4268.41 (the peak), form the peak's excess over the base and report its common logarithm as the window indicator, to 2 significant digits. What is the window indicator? 1.0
